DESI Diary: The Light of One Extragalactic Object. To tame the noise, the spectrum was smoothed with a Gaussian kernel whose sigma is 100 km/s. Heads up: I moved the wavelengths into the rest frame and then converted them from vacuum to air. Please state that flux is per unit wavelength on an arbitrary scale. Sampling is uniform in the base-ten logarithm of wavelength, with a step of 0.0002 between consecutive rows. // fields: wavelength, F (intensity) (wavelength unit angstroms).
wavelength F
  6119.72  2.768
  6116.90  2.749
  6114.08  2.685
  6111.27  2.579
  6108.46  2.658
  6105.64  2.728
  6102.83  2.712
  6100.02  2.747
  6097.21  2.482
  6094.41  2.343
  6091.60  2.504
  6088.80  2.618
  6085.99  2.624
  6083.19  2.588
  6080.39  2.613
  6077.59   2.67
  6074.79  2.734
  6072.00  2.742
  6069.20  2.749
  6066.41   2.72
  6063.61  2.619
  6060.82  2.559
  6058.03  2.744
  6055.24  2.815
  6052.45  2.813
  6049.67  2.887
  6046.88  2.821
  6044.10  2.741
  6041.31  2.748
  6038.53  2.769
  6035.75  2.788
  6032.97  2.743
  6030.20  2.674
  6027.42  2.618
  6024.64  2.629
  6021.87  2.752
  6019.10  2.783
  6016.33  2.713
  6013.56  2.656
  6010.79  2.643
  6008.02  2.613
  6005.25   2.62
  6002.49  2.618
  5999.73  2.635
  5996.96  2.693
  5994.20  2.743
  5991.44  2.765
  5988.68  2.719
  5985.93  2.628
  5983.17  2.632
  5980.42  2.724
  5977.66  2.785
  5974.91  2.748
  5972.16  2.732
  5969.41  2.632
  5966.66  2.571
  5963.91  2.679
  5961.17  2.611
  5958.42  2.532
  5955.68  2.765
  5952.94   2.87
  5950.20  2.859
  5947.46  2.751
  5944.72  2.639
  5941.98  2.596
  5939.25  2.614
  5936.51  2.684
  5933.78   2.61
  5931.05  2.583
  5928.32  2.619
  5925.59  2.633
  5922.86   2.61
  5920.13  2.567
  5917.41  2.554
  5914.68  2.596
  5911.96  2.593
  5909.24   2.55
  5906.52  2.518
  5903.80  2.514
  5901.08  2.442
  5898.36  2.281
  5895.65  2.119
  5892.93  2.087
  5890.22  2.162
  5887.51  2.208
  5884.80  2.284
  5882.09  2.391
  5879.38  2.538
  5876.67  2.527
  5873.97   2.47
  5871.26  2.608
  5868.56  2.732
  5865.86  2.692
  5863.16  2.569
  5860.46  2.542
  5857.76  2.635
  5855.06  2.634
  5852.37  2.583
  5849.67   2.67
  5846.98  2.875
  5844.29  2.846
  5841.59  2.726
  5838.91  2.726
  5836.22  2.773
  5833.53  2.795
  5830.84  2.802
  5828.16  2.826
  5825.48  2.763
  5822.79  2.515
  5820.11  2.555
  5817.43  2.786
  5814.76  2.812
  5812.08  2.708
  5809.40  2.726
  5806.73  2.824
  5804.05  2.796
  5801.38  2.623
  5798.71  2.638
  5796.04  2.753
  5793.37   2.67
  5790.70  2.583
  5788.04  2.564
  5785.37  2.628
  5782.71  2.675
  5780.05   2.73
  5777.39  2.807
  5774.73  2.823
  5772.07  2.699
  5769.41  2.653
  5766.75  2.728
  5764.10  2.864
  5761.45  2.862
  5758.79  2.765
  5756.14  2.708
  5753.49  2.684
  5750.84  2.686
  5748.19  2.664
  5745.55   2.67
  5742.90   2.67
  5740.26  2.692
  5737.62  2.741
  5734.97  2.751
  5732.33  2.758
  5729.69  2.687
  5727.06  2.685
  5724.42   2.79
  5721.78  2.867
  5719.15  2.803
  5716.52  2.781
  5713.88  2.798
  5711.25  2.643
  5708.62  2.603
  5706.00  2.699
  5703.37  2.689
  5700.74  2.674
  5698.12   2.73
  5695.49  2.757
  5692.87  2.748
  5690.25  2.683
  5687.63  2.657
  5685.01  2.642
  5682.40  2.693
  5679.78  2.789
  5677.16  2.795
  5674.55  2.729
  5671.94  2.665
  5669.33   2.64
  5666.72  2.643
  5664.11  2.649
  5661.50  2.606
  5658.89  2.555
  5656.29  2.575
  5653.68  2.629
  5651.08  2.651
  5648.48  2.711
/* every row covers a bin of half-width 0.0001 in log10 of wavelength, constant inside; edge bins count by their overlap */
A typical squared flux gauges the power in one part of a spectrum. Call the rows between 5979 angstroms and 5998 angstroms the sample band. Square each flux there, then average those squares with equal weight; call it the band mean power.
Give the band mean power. 7.30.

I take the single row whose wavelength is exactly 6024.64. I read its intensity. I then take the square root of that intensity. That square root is 1.621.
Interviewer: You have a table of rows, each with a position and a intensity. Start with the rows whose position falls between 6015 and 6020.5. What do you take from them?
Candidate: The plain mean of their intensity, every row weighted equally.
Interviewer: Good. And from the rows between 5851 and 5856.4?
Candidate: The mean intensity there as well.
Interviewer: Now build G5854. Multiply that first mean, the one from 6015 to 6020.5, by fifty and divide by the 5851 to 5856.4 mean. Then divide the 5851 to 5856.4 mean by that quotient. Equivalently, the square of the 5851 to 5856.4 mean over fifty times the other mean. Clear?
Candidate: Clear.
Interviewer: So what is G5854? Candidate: 0.0495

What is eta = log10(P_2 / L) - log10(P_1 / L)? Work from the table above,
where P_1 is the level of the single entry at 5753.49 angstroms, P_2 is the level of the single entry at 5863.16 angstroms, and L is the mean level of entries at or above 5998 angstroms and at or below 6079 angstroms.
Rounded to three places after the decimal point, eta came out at -0.019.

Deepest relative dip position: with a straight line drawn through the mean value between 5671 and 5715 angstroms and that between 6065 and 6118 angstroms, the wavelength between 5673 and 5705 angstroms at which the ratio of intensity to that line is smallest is 5685.01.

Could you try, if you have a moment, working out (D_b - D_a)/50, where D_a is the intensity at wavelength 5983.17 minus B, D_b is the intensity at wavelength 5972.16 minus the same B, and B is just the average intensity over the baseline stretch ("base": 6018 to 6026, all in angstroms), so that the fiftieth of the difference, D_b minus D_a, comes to 0.0020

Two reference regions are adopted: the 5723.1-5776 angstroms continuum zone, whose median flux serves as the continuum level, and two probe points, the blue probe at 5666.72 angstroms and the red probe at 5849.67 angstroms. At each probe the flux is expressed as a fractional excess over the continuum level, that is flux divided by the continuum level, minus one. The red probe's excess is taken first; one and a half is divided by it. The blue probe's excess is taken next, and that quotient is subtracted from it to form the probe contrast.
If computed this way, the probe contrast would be 121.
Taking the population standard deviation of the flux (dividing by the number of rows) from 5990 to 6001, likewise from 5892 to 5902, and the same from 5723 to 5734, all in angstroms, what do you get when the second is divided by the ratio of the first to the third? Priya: 0.13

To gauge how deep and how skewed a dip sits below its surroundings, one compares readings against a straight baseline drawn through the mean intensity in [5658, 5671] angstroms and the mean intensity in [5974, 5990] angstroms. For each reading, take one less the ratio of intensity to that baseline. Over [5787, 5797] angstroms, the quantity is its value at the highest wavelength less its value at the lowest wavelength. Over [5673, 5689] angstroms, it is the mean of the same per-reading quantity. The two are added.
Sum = -0.11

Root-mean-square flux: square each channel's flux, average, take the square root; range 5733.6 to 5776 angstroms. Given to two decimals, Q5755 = 2.73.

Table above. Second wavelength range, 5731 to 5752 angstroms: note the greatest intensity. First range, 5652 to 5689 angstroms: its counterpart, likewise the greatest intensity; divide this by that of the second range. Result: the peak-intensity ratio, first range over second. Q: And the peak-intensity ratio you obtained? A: 1.01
